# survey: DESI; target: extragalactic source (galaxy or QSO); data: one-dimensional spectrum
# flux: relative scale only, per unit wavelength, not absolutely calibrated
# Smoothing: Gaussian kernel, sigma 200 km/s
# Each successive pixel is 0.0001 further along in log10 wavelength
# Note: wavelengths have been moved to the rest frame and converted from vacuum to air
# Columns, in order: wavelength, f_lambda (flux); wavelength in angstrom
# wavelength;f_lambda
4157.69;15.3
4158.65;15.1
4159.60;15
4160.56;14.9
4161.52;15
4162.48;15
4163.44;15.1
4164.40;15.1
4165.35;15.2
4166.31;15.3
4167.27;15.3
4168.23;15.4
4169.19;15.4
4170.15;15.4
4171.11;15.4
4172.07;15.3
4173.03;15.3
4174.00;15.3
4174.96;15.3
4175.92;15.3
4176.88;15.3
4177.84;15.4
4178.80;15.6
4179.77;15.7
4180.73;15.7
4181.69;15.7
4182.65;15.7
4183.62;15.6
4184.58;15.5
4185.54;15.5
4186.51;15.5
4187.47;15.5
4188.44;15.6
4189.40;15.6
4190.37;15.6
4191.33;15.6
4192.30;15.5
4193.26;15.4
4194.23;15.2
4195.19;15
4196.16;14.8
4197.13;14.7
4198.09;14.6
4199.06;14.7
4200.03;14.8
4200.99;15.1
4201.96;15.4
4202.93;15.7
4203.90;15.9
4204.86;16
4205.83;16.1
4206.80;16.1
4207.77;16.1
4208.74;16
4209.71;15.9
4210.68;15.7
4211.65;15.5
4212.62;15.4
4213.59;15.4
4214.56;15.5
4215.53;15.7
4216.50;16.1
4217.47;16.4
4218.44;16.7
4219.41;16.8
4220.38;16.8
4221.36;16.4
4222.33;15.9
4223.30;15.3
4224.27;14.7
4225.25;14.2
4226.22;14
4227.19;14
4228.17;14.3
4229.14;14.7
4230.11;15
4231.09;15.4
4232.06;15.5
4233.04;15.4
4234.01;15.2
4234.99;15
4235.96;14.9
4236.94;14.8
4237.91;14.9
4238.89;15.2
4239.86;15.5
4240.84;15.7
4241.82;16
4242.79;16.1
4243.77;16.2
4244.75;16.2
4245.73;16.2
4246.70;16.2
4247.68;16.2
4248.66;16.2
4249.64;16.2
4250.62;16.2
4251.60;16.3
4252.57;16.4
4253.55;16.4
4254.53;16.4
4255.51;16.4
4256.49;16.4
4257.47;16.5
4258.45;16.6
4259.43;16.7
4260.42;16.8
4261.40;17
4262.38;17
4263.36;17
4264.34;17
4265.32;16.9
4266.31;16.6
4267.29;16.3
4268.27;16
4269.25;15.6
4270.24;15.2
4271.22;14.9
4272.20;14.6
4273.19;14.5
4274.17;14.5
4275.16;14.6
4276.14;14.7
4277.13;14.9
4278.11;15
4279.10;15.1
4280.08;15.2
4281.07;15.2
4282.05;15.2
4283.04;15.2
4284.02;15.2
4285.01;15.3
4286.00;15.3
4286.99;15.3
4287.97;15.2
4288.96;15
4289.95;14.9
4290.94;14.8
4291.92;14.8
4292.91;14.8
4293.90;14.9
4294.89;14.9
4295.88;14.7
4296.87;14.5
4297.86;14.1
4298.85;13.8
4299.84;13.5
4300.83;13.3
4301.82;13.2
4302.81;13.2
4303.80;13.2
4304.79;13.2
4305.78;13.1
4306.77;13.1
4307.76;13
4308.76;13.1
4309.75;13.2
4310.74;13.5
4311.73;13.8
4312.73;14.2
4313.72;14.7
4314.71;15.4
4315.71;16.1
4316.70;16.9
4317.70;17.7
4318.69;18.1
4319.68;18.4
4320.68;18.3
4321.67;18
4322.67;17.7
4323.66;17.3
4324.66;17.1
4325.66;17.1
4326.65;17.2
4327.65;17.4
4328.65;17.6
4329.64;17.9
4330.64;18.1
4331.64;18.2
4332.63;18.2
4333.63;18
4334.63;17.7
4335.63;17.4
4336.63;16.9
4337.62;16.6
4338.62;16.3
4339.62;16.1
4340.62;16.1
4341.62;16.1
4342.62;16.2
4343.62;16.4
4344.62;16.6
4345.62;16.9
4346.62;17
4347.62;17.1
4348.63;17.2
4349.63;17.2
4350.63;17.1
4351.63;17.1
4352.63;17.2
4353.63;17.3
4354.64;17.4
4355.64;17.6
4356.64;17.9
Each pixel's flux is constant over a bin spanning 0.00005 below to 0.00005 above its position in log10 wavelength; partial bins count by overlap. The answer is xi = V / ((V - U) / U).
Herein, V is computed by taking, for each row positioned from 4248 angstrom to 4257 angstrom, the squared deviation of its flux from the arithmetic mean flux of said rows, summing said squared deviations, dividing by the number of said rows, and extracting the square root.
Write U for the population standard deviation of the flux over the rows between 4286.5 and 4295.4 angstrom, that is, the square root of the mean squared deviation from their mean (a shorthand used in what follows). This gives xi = -0.20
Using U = 0.17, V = 0.092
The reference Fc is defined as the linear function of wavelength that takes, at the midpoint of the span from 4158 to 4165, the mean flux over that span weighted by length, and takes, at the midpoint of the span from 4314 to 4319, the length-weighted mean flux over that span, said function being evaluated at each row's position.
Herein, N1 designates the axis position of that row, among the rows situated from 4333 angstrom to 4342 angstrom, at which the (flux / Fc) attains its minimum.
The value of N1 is 4341.62 angstrom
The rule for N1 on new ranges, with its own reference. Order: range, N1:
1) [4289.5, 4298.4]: 4297.86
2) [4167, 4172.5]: 4172.07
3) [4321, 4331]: 4325.66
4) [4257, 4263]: 4257.47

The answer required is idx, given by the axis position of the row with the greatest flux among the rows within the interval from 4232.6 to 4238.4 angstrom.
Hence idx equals 4233.04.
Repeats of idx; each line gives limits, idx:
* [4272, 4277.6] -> 4277.13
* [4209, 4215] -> 4209.71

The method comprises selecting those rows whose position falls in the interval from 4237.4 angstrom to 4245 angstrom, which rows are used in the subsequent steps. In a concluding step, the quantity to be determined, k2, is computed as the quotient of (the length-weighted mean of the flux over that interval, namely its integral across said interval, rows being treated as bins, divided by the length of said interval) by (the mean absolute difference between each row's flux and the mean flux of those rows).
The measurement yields 39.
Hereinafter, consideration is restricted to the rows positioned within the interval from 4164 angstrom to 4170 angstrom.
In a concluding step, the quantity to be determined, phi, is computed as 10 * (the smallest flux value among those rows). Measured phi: 151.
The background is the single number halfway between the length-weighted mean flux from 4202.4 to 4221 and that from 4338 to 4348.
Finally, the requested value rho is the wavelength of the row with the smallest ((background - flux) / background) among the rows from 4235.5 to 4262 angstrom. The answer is 4261.40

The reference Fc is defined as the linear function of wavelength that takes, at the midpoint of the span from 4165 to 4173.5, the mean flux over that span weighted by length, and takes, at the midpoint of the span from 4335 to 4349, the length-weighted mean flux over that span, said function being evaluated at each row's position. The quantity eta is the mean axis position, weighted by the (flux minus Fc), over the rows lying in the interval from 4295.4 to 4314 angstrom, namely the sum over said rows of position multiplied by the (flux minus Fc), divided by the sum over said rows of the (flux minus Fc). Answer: 4305.1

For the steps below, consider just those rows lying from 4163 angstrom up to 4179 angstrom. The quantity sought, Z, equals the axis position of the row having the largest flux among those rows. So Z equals 4178.80 angstrom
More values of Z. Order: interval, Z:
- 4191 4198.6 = 4191.33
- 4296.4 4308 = 4296.87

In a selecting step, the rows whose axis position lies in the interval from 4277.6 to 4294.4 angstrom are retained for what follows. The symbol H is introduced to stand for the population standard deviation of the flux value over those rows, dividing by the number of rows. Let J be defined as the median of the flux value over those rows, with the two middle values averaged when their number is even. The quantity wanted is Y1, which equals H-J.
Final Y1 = -15.0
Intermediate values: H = 0.18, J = 15.2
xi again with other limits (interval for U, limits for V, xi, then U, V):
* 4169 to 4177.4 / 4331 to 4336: 0.06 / 0.05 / 0.310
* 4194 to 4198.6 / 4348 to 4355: -0.18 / 0.22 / 0.099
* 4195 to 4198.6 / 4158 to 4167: -0.48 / 0.15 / 0.113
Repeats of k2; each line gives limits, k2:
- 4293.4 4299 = 41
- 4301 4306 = 413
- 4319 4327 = 38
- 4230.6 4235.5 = 96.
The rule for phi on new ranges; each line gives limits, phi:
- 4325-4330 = 171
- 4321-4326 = 171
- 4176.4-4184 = 153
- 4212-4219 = 154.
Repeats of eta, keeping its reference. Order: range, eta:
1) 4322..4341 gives 4329.0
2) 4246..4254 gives 4250.5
